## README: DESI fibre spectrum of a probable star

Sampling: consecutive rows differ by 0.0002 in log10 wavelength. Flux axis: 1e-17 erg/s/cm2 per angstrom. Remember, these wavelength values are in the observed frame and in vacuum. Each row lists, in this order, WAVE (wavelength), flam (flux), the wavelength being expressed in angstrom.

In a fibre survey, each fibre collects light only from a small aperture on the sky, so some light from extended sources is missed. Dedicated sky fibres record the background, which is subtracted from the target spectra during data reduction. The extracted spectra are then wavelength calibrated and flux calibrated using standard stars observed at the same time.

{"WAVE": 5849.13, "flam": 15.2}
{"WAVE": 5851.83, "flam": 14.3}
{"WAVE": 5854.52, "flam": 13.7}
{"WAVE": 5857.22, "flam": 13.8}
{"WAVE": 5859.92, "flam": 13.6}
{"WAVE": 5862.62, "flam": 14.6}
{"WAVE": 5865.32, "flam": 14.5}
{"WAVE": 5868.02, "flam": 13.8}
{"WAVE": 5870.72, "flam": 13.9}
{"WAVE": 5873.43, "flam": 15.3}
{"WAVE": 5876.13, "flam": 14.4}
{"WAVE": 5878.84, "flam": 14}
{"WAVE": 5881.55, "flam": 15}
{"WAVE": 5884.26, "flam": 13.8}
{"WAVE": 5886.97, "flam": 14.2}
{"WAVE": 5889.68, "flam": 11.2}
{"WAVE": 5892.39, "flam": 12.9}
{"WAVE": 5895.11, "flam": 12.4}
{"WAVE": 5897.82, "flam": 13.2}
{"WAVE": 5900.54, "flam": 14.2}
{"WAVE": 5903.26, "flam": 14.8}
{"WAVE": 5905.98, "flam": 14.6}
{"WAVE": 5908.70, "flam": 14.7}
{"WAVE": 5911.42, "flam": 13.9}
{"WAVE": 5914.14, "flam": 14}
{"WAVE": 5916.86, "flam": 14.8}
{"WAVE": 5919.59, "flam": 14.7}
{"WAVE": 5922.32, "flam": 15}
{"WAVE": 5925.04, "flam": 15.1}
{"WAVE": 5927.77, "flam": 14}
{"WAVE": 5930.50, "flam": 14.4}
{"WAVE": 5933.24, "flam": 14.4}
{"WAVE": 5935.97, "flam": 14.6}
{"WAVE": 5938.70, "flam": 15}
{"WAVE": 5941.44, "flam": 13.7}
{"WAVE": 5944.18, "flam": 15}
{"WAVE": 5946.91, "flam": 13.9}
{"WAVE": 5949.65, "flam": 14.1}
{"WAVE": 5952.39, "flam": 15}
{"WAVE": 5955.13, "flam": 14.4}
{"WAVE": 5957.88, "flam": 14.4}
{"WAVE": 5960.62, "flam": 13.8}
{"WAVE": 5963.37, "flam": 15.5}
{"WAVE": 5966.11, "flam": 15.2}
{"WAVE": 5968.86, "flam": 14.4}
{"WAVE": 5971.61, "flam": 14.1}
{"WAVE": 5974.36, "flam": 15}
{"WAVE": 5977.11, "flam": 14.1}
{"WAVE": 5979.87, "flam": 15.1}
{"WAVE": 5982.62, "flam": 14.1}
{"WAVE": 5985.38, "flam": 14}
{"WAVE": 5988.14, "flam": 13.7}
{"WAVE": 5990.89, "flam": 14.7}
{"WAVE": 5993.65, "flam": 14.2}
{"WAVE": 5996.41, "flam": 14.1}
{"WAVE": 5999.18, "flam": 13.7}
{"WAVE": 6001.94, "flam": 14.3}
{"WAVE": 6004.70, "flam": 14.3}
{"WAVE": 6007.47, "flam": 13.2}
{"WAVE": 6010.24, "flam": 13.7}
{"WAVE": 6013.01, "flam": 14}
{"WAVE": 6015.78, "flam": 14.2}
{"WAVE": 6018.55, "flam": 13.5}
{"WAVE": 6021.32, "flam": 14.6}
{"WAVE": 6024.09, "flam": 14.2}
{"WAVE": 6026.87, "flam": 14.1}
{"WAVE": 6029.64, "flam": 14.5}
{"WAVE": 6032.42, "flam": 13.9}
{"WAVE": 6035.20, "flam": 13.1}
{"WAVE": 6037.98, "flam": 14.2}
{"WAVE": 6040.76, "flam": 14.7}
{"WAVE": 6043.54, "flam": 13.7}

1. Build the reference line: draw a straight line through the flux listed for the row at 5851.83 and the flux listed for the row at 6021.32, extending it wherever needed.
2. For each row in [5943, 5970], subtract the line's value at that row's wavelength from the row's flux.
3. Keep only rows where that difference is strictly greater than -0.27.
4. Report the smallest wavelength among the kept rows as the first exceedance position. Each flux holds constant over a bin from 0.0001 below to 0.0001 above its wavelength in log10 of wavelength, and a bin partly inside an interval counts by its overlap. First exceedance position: 5944.18 angstrom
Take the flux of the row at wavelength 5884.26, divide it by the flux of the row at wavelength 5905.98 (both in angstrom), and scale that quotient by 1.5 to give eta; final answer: 1.42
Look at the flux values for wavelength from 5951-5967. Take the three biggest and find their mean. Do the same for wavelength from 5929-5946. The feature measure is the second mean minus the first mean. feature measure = -0.37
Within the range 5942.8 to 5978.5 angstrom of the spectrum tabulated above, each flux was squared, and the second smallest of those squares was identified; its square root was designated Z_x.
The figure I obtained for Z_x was 13.9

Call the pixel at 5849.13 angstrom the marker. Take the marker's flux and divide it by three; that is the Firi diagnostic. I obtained 5.1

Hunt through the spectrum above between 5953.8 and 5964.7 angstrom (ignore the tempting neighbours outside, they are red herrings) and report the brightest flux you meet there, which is 15.5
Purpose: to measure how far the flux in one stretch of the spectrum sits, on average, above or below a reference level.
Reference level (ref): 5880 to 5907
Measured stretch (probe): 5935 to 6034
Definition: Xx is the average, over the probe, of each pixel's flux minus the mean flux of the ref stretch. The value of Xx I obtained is 0.66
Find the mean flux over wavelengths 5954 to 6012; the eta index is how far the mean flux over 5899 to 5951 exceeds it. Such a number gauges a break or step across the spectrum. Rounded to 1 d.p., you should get 0.2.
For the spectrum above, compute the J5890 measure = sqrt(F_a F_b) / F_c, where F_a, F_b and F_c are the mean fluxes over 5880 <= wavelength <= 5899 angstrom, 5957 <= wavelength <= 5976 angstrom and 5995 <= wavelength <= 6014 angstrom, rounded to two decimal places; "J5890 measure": 1.00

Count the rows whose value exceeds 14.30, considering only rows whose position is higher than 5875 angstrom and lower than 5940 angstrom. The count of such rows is 13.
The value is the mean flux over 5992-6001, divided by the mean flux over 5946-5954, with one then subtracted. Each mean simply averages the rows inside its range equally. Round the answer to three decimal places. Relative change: -0.023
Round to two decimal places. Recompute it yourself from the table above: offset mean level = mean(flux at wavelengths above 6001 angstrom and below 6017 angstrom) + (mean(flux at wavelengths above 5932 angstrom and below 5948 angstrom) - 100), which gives -71.62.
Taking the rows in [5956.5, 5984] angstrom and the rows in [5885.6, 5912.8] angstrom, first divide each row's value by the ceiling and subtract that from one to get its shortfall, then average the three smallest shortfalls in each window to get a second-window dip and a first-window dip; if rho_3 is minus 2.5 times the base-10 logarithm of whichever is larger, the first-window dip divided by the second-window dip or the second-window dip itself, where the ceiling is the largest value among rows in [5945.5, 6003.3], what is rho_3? -1.3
